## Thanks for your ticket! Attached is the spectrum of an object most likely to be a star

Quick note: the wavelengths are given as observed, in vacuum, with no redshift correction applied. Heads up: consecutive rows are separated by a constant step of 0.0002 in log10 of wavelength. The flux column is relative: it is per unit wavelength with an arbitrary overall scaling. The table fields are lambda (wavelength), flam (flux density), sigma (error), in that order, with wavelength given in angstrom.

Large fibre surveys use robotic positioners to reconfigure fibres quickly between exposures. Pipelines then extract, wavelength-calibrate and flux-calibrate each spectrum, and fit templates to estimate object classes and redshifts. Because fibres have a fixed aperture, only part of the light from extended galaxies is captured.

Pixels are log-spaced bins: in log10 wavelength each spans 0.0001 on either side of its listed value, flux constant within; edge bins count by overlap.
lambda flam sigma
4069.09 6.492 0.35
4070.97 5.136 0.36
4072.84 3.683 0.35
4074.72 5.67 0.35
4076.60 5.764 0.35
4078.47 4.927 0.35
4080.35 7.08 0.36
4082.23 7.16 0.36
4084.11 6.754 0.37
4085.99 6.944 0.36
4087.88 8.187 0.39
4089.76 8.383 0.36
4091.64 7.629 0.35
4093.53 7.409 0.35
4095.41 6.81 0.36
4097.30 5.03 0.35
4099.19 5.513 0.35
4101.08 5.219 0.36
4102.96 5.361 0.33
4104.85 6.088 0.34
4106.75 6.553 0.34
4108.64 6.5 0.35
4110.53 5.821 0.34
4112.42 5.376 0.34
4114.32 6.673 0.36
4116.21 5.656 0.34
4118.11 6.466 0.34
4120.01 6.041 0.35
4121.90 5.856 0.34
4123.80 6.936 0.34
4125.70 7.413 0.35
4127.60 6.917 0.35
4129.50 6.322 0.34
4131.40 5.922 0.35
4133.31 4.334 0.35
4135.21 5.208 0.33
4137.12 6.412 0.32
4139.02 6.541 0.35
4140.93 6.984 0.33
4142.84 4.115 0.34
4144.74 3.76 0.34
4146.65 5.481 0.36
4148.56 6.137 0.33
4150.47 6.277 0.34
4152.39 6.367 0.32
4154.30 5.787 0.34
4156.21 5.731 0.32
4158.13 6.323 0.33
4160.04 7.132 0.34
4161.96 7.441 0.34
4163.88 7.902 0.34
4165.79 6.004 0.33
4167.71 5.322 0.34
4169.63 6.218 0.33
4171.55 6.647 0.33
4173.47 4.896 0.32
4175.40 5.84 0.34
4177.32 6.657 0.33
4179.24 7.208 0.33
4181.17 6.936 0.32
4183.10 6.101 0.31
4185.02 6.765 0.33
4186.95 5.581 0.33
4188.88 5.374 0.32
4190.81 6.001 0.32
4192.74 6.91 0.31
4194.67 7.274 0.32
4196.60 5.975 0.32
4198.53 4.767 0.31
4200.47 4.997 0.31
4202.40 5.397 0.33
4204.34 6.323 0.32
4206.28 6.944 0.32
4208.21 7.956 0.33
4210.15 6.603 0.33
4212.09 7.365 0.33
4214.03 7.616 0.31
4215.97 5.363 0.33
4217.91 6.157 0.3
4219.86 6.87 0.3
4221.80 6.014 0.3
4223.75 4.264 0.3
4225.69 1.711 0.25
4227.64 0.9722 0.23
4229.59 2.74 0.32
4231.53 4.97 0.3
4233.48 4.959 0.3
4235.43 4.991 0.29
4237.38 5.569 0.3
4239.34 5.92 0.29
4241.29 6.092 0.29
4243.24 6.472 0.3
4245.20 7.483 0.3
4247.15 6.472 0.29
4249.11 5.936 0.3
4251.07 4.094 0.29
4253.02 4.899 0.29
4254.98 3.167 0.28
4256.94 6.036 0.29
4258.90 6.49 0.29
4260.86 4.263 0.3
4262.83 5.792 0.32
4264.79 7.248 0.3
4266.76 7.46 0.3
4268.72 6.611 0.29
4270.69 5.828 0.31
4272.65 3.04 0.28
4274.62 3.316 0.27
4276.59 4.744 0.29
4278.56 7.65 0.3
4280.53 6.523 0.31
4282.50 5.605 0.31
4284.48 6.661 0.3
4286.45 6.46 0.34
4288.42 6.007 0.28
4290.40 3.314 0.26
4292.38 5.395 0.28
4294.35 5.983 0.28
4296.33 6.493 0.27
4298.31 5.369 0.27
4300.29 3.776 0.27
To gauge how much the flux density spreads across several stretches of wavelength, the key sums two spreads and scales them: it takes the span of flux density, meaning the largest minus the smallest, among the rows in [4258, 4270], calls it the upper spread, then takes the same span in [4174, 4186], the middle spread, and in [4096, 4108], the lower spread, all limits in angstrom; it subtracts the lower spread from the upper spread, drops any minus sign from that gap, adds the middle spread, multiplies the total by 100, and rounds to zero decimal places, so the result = 304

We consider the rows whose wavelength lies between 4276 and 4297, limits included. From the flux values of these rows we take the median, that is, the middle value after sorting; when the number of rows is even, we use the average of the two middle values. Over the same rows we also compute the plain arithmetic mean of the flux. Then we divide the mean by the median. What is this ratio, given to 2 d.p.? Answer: 0.98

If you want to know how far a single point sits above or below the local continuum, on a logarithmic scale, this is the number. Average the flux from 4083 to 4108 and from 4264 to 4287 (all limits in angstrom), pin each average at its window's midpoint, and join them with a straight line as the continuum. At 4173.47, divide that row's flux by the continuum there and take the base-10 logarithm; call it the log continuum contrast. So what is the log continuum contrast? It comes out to -0.110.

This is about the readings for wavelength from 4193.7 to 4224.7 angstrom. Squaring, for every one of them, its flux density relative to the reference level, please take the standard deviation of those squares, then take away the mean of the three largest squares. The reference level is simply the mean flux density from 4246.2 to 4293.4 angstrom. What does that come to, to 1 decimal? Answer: -2.8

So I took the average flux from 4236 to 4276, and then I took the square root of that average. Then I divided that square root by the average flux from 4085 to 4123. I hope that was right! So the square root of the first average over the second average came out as 0.371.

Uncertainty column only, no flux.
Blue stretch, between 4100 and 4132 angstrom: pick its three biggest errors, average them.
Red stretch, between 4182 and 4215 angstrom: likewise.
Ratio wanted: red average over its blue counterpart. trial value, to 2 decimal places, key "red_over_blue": 0.93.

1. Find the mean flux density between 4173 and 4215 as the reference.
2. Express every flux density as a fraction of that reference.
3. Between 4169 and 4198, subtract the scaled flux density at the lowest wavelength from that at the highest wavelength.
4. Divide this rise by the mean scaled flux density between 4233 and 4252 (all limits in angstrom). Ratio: -0.042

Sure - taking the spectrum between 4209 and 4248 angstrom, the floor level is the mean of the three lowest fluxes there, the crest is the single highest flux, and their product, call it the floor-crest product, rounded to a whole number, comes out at 14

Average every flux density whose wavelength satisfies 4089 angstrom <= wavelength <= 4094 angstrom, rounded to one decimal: 7.8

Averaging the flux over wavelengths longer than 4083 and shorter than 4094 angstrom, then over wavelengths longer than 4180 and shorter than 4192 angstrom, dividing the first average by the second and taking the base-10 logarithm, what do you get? 0.09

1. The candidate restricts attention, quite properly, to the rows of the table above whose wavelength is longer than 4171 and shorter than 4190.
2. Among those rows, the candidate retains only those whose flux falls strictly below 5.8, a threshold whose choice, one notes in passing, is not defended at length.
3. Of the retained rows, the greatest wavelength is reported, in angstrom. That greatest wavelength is 4188.88 angstrom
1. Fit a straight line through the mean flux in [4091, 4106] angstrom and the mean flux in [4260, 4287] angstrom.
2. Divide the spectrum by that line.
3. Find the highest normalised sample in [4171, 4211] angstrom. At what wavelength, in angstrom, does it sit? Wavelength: 4208.21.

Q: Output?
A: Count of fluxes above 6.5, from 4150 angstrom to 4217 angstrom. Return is 15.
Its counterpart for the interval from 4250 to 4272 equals 3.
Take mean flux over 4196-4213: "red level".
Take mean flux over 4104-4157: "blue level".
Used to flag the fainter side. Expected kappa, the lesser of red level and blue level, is 5.99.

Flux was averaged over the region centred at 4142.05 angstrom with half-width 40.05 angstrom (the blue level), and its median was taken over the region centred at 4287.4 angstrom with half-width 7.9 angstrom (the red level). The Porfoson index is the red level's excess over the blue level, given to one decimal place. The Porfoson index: -0.1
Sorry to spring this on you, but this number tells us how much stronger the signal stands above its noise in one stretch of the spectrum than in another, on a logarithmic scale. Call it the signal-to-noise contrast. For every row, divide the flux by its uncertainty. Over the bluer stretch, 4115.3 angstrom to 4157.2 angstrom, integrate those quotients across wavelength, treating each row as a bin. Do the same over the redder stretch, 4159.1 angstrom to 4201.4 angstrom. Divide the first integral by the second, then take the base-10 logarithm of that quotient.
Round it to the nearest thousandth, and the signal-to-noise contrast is -0.045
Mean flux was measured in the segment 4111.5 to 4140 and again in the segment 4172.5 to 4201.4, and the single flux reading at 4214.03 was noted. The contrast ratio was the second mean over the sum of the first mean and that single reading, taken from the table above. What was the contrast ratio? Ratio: 0.44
